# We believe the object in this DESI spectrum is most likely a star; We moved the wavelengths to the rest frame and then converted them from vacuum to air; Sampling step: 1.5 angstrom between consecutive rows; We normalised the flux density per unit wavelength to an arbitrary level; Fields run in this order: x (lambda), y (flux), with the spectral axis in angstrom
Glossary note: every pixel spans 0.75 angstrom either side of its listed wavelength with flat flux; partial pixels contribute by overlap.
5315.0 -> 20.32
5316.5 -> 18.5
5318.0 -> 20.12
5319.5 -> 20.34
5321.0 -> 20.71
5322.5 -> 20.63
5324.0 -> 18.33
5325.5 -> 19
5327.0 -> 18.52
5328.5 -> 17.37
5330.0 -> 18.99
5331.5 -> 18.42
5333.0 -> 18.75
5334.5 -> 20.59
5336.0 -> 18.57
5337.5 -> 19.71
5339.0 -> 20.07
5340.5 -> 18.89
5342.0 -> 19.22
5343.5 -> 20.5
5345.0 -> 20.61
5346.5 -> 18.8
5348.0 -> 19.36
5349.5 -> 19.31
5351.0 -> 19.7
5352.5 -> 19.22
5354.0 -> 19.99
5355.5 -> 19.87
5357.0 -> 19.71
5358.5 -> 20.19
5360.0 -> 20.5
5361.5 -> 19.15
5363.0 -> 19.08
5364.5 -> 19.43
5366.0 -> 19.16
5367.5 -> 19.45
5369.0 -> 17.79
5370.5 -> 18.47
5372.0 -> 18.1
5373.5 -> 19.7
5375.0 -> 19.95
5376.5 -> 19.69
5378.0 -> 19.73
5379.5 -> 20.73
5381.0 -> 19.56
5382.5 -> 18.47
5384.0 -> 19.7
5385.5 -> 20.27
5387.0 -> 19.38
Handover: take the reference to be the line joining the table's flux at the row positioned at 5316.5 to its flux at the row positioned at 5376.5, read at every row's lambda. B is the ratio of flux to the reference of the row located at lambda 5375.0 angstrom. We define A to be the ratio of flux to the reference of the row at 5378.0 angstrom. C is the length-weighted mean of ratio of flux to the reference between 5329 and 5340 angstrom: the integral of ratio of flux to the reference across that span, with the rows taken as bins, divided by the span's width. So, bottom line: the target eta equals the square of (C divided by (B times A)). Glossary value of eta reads 1.01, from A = 1.00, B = 1.015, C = 1.02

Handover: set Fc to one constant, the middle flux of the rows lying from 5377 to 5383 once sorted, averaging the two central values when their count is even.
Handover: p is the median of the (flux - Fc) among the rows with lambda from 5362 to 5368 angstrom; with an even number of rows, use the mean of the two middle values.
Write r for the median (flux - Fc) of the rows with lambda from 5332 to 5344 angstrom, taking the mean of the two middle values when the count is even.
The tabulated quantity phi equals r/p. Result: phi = 1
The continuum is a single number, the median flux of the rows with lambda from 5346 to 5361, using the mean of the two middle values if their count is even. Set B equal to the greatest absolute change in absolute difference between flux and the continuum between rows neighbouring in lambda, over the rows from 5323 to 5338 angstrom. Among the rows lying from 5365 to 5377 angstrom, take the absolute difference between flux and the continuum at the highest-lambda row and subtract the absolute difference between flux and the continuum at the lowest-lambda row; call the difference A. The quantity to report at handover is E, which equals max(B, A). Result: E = 1.62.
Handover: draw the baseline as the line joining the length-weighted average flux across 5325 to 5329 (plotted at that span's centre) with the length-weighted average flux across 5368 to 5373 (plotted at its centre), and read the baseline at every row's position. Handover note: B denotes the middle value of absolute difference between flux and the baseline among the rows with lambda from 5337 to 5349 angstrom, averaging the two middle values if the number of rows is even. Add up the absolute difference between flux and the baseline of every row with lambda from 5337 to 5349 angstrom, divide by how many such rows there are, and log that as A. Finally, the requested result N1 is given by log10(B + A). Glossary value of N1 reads 0.41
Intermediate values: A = 1.35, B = 1.2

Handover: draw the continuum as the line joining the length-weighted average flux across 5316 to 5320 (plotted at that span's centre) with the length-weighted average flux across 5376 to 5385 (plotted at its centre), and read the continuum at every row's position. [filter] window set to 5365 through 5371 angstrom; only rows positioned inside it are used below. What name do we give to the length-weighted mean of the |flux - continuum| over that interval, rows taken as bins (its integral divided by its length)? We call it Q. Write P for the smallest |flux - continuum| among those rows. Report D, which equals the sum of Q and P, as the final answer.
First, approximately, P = 0.2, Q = 0.9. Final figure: 1.1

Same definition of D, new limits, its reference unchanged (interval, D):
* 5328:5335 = 1.9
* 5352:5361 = 0.4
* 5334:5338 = 0.7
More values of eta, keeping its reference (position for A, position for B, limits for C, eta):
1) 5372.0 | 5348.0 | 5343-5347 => 1.26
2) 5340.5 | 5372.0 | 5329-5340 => 1.23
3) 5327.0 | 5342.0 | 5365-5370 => 0.93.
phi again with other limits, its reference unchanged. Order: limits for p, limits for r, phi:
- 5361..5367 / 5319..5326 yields -1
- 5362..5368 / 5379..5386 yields 0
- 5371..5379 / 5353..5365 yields 3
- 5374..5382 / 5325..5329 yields -13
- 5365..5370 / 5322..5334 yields 2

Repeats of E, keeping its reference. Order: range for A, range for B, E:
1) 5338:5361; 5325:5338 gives 1.62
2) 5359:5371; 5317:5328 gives 0.67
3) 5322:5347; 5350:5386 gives 1.66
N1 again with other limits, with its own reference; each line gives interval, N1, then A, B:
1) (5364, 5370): 0.29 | 0.93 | 1.0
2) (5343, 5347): 0.59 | 1.68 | 2.2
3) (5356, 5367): 0.40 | 1.33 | 1.2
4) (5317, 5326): 0.54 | 1.54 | 1.9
